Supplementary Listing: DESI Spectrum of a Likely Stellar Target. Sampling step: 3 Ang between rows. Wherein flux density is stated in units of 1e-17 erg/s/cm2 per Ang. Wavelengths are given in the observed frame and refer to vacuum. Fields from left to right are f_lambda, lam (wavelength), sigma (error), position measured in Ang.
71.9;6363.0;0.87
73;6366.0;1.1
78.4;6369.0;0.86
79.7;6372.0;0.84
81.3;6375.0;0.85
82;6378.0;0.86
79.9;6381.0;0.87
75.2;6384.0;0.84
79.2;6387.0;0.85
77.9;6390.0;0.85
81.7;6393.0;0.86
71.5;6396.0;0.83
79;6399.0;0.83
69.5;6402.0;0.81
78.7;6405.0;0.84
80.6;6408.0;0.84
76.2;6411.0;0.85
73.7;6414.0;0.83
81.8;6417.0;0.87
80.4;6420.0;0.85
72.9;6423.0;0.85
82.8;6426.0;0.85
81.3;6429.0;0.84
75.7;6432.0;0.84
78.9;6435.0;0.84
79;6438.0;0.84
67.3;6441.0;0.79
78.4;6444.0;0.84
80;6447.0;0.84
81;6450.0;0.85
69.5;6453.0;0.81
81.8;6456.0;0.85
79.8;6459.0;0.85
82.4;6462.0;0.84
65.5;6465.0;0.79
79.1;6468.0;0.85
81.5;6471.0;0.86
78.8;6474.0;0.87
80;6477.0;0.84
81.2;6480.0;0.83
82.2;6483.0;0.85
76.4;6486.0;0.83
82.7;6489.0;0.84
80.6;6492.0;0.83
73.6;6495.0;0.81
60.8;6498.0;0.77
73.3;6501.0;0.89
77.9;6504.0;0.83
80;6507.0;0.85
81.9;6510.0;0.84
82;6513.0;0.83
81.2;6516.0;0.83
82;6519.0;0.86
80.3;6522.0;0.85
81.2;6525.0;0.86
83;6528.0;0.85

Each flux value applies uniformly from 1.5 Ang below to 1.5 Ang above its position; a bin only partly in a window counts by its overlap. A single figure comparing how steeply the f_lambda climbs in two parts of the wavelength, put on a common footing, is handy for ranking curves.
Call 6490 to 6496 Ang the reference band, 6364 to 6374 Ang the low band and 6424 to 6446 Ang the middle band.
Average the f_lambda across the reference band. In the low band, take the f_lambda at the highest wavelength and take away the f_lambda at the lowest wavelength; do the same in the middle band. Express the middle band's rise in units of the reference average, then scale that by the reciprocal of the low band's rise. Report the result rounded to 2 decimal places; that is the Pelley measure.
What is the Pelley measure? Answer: -0.01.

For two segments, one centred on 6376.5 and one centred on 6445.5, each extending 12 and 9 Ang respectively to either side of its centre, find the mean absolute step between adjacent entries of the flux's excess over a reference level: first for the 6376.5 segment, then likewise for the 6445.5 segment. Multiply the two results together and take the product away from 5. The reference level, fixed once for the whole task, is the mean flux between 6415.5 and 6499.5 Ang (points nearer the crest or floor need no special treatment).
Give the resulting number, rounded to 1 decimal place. -15.9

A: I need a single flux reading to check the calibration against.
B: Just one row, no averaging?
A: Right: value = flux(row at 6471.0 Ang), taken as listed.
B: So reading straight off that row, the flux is 81.5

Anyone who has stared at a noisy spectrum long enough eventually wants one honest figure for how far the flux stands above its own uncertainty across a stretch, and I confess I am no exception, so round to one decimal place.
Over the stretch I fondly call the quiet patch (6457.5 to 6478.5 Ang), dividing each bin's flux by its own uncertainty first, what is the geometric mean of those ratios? 92.5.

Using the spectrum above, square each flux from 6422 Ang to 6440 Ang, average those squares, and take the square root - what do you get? 78.5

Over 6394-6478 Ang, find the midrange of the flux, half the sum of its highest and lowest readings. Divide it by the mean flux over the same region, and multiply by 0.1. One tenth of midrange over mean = 0.0958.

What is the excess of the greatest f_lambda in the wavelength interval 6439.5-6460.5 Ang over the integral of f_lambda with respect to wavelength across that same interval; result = -1532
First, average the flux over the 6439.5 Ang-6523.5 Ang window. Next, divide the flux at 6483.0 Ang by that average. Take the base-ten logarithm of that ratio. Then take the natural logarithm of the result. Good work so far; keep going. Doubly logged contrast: -3.8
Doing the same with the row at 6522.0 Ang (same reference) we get -4.3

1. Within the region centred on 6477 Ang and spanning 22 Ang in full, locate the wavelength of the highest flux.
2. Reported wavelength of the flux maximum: 6483.0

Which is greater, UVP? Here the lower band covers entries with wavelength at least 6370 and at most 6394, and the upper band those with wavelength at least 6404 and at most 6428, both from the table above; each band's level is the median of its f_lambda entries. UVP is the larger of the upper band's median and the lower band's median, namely 79.8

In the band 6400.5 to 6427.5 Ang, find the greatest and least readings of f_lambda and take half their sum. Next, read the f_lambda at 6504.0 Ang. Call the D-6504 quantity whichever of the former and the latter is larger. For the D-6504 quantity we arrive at 77.9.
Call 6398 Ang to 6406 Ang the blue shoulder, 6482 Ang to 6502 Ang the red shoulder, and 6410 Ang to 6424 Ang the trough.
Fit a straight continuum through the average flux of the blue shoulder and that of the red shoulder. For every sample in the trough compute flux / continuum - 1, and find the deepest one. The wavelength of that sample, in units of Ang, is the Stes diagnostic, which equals 6423.0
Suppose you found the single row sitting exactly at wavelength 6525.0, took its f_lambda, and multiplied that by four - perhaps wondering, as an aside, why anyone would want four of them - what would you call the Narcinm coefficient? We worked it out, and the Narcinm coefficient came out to 325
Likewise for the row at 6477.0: 320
